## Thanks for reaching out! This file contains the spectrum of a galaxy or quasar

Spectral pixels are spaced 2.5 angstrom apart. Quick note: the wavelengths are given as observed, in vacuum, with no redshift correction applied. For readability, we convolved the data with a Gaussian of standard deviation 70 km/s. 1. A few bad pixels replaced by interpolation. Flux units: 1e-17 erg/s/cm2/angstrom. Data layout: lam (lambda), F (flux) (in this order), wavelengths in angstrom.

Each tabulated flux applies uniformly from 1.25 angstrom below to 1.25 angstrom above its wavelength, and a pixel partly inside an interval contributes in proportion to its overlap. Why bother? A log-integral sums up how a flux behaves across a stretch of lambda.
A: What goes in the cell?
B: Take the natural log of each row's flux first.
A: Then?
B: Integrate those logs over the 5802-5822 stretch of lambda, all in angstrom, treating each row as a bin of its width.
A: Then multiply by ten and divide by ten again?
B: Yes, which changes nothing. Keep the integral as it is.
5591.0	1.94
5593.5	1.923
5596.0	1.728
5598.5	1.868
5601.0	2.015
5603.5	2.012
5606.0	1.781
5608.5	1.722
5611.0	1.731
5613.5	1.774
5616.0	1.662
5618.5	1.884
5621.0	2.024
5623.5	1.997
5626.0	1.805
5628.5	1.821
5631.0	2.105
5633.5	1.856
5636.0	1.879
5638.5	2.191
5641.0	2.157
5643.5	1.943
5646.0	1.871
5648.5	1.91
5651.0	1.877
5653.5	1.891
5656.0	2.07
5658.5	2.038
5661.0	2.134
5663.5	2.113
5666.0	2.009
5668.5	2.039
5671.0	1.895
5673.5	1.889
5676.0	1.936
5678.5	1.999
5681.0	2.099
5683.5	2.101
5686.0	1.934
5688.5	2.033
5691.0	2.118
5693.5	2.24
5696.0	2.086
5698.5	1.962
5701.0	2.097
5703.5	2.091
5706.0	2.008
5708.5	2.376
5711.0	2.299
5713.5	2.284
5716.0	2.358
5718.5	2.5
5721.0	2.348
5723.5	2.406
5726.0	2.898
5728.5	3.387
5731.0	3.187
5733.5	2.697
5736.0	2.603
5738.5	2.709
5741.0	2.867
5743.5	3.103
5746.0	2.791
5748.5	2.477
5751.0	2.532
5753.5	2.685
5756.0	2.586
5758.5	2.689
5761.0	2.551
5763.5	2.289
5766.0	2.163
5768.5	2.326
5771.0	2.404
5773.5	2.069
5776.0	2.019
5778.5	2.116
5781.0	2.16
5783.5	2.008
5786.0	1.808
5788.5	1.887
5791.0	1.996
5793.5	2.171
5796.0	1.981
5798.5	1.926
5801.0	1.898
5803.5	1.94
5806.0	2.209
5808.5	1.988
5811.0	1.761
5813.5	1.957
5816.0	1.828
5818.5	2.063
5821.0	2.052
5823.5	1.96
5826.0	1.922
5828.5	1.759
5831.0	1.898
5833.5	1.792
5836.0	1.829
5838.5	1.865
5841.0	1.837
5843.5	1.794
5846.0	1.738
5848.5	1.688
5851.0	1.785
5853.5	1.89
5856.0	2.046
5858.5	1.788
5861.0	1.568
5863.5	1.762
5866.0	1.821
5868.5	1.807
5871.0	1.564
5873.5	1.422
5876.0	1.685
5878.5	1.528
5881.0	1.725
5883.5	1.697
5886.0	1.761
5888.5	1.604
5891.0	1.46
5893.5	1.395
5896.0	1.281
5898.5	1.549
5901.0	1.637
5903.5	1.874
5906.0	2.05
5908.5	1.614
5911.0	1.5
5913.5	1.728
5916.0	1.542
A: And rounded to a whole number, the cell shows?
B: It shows 14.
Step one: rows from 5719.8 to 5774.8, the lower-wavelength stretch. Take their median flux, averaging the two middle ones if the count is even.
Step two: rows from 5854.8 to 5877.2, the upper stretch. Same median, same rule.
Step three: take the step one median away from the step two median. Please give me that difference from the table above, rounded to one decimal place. -0.8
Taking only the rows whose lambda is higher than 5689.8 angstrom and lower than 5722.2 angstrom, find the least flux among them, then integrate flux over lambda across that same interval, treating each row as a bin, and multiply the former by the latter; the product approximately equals 141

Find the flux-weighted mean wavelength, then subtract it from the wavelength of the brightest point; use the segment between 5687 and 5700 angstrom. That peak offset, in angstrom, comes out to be 0.0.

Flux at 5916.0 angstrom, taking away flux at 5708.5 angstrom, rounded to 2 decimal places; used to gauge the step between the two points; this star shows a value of -0.83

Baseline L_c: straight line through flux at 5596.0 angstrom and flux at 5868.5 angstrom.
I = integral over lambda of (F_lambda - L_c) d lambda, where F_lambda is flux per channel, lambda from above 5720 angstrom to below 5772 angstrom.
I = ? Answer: 46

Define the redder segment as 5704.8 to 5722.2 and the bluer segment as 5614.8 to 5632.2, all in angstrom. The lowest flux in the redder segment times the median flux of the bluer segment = 3.8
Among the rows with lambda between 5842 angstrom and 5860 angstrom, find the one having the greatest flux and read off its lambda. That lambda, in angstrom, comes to 5856.0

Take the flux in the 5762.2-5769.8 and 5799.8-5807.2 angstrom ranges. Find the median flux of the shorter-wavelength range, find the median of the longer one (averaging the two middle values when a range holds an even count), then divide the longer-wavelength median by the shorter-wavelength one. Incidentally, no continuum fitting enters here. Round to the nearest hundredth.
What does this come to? 0.85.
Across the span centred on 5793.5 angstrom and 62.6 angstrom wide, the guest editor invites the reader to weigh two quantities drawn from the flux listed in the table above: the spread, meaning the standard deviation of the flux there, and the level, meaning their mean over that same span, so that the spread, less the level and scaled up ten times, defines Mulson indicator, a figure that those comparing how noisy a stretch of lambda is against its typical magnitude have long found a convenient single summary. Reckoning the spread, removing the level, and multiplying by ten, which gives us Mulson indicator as -18.8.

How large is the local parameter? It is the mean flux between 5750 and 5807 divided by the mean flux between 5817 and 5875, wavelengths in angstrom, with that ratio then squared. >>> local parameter 1.5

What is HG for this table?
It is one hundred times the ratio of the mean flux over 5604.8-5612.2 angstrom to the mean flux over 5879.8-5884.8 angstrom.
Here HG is 102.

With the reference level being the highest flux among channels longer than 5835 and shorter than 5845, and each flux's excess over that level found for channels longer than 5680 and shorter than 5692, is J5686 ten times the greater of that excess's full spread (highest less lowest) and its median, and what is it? 2.3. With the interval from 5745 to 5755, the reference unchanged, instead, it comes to 7.4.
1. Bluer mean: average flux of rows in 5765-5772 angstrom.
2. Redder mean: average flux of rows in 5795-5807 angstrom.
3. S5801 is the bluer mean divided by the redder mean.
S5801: 1.2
